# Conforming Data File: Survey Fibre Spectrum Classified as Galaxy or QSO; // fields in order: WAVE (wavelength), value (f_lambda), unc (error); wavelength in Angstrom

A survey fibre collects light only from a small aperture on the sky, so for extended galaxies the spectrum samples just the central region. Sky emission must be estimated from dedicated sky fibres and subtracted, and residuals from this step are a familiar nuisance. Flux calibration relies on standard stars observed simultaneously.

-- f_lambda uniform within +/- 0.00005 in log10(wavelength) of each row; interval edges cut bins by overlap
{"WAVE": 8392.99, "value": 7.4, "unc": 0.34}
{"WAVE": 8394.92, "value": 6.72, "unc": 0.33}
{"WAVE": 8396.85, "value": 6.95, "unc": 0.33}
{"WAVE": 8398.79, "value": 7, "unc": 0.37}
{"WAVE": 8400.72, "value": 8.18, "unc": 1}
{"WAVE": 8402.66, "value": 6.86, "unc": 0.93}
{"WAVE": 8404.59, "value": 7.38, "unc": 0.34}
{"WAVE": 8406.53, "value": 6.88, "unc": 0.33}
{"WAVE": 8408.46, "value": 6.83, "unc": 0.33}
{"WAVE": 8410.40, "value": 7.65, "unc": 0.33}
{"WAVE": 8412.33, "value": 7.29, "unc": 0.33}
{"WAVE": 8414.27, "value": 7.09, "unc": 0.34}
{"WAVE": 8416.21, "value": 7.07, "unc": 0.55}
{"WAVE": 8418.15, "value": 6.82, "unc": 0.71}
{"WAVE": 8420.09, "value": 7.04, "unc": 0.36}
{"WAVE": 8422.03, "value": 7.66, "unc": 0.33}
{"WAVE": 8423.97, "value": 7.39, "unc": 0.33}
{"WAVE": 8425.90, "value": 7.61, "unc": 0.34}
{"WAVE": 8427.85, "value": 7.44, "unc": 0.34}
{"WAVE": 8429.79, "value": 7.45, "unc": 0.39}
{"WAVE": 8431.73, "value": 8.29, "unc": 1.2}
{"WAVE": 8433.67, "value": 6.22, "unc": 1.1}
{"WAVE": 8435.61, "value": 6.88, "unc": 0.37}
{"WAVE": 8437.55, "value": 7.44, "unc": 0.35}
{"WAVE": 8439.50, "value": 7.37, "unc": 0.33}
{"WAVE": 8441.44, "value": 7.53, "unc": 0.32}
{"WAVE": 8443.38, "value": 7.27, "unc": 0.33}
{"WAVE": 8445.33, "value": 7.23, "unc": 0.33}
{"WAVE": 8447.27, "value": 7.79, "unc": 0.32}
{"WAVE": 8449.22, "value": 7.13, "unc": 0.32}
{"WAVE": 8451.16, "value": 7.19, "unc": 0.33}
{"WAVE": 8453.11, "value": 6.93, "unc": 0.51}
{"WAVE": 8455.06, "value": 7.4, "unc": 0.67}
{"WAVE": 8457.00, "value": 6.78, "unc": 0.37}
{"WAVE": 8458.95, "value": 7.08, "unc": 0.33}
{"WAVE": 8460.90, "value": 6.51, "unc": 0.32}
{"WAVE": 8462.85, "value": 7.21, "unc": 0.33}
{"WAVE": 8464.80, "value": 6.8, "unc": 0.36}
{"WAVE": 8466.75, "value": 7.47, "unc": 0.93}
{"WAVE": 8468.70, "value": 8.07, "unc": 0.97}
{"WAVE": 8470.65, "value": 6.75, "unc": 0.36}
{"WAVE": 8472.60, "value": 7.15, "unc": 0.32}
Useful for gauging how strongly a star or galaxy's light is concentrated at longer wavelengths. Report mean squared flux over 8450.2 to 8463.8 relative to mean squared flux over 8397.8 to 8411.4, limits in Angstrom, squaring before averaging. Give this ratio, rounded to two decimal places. 0.93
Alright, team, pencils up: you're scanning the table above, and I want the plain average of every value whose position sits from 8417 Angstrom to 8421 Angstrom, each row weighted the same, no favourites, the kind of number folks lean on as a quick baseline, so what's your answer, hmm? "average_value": 6.93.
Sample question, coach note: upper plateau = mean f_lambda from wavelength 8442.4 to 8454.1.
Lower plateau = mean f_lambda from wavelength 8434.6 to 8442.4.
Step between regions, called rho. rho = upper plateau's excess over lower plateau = -0.05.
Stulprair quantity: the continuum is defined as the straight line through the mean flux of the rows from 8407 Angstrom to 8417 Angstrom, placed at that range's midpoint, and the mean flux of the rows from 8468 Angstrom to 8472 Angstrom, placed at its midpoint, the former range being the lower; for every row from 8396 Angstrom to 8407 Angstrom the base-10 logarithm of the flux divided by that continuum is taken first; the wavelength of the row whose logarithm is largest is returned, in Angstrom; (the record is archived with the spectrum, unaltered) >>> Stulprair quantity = 8400.72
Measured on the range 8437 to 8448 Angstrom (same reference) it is 8447.27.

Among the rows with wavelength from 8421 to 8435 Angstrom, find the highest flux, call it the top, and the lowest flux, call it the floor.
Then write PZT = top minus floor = 2.1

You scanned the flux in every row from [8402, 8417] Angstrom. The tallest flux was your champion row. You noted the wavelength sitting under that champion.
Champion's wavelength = 8410.40 Angstrom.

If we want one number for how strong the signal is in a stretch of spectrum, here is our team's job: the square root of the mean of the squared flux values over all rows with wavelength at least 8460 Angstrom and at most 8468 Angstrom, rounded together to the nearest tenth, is 7.0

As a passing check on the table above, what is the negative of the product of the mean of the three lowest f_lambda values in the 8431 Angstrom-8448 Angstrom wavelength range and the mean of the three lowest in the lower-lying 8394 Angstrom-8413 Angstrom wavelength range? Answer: -46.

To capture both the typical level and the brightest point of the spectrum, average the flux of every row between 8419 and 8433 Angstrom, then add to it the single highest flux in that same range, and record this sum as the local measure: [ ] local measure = 15.8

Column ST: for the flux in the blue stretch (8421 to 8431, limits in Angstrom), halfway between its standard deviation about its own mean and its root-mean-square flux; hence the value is 3.81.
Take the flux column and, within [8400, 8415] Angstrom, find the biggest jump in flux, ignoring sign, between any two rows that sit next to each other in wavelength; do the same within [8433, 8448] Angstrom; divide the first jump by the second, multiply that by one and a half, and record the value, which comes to 3.00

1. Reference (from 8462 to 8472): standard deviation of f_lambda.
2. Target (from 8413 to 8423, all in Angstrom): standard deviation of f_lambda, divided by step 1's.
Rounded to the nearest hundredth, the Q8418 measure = 0.58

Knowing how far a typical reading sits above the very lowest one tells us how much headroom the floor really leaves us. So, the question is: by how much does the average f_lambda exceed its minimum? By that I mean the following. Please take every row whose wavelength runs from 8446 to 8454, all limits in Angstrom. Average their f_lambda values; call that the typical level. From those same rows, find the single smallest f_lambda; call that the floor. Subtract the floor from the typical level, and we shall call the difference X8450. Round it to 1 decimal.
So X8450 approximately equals 0.3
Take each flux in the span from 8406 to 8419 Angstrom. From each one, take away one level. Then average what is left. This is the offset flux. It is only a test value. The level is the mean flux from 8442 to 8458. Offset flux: -0.12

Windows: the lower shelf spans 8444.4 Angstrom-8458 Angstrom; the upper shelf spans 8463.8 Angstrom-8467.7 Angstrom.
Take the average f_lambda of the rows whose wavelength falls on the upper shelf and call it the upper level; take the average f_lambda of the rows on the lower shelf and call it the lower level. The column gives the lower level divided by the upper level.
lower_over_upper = 1.01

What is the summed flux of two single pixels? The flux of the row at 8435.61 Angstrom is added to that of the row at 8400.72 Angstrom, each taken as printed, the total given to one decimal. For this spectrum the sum 15.1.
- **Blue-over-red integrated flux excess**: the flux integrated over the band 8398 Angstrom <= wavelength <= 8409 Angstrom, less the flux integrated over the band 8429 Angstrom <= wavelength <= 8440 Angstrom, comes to -1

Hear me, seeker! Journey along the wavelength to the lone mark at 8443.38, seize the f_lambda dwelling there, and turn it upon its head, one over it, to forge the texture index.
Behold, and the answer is 0.138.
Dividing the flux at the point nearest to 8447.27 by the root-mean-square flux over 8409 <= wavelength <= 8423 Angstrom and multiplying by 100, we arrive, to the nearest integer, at 108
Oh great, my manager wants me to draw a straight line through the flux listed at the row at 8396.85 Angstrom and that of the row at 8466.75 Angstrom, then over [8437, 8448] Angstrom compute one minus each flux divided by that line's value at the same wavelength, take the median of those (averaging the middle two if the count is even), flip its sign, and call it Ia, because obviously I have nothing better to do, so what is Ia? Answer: 0.020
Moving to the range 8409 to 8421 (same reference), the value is -0.001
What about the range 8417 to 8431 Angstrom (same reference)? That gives 0.035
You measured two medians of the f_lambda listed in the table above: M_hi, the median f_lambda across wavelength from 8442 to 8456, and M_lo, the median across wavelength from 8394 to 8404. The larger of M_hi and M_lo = 7.23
